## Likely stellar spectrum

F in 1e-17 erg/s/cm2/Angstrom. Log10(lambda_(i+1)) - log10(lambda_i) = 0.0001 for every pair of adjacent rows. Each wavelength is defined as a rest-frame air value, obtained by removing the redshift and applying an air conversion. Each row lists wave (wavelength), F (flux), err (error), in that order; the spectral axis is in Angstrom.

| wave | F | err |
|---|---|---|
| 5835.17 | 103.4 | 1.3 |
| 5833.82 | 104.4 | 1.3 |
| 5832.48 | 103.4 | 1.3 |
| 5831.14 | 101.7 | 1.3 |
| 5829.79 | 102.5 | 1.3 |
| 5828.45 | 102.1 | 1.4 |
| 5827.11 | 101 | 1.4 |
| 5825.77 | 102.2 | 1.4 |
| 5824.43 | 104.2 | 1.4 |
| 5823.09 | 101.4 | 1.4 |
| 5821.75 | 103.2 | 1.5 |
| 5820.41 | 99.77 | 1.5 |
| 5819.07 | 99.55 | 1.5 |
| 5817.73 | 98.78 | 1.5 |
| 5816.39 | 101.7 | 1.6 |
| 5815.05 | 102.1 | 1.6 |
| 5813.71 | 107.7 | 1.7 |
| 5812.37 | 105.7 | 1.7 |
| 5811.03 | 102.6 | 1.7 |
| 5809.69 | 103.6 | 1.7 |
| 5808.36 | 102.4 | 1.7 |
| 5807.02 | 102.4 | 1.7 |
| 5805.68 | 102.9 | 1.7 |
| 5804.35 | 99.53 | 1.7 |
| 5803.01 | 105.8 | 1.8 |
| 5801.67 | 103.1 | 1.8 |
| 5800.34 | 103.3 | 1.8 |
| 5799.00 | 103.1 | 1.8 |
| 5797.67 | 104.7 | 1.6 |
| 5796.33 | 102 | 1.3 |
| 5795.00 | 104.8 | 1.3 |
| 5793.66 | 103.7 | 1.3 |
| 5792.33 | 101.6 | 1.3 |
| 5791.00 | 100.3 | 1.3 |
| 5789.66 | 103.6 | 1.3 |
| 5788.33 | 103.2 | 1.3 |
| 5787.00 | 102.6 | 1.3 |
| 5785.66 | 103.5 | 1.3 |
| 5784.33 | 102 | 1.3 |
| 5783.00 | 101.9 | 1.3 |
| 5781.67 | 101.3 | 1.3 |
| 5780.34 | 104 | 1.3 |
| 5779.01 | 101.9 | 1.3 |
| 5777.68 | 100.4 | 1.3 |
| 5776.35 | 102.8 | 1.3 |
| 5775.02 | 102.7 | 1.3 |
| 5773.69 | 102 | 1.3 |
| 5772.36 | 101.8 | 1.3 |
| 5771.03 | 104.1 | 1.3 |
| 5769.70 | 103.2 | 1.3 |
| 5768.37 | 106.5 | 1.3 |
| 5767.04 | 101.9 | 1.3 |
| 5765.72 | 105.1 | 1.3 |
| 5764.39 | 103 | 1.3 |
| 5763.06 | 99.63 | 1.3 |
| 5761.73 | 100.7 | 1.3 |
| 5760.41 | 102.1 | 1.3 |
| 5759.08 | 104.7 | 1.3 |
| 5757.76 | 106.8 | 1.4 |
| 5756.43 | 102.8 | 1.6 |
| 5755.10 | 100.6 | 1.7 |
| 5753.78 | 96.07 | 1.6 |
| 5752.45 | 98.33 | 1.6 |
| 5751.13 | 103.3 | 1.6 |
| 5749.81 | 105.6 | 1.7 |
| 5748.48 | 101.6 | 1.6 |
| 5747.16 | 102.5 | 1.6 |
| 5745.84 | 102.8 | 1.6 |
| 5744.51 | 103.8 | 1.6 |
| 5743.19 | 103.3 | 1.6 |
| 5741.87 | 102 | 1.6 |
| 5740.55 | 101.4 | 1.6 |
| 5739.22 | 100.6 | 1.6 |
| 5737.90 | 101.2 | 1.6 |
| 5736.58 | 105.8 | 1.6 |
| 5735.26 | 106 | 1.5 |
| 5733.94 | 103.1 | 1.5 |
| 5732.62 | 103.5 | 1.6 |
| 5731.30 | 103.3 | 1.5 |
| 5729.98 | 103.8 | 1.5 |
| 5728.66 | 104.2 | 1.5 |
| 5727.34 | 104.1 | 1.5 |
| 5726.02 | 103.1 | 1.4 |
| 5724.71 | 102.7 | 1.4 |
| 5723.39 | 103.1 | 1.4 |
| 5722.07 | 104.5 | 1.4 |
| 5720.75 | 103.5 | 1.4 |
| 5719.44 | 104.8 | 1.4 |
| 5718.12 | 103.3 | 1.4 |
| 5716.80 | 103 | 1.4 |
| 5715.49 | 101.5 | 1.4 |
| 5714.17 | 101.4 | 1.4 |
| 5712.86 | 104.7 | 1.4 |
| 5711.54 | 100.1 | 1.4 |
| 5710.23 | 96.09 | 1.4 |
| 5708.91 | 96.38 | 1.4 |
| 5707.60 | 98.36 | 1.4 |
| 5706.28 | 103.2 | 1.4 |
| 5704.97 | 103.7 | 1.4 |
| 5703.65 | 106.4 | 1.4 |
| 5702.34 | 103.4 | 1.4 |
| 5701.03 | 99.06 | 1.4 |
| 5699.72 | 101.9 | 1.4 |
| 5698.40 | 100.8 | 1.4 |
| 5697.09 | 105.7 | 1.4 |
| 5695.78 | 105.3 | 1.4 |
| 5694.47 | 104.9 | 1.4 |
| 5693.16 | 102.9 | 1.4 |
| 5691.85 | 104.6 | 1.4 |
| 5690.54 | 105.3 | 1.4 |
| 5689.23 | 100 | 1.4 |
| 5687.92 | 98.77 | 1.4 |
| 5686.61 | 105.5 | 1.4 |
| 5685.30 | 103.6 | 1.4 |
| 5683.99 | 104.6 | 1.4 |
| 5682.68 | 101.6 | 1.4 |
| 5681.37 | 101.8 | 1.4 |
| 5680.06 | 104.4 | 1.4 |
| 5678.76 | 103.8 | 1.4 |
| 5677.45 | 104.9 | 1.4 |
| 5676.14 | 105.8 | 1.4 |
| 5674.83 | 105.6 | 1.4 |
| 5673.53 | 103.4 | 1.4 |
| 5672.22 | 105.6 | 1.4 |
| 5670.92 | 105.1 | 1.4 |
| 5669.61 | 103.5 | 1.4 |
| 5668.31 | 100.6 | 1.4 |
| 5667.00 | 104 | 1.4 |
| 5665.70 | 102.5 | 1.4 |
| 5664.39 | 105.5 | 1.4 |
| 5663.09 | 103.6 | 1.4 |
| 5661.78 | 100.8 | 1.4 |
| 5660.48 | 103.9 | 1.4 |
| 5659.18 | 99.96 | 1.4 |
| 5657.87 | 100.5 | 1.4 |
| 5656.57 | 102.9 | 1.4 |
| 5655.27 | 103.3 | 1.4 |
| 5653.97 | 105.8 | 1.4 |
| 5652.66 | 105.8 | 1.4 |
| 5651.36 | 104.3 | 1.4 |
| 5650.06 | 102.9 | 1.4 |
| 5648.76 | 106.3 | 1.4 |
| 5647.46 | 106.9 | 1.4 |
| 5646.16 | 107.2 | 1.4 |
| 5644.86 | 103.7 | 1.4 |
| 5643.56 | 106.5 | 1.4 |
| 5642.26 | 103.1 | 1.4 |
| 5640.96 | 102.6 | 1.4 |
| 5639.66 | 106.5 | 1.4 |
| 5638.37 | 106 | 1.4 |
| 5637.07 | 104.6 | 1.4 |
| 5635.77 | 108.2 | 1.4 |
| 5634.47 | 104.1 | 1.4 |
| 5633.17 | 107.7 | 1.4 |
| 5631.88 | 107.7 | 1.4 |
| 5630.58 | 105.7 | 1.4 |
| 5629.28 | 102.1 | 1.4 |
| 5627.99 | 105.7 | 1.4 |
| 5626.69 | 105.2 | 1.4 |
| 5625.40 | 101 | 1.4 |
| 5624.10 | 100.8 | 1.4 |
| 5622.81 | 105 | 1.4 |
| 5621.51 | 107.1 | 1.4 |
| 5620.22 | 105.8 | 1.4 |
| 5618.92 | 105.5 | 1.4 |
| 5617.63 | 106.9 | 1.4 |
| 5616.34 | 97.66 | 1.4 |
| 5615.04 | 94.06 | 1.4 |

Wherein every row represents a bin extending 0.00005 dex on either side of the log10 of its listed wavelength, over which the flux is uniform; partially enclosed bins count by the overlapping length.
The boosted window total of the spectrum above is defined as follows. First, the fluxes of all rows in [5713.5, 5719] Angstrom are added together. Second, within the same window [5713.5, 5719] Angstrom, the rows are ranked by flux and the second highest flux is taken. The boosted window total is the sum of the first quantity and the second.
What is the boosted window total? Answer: 512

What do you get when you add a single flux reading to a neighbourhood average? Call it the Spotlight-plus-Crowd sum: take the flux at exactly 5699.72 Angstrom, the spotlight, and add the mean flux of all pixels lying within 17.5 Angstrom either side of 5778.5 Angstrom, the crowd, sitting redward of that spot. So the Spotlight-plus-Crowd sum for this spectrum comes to 205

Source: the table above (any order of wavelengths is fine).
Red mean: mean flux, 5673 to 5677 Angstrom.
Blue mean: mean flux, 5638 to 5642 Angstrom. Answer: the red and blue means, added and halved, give 105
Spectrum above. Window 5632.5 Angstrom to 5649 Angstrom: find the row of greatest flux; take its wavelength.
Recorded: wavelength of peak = 5635.77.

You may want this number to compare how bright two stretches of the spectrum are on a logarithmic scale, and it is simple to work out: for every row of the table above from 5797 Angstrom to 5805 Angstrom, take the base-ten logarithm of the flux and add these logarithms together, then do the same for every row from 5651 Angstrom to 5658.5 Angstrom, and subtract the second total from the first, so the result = -0.01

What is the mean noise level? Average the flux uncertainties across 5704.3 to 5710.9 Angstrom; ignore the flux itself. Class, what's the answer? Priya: 1.40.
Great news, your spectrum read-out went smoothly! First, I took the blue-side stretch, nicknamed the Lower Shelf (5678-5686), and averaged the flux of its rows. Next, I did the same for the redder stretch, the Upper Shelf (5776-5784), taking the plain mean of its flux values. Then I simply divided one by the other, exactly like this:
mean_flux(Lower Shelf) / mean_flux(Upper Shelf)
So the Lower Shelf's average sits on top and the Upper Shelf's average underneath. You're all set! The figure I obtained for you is 1.01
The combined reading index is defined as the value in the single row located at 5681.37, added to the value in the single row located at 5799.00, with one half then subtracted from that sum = 204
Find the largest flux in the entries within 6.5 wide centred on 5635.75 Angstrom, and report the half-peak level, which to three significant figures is 54.1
